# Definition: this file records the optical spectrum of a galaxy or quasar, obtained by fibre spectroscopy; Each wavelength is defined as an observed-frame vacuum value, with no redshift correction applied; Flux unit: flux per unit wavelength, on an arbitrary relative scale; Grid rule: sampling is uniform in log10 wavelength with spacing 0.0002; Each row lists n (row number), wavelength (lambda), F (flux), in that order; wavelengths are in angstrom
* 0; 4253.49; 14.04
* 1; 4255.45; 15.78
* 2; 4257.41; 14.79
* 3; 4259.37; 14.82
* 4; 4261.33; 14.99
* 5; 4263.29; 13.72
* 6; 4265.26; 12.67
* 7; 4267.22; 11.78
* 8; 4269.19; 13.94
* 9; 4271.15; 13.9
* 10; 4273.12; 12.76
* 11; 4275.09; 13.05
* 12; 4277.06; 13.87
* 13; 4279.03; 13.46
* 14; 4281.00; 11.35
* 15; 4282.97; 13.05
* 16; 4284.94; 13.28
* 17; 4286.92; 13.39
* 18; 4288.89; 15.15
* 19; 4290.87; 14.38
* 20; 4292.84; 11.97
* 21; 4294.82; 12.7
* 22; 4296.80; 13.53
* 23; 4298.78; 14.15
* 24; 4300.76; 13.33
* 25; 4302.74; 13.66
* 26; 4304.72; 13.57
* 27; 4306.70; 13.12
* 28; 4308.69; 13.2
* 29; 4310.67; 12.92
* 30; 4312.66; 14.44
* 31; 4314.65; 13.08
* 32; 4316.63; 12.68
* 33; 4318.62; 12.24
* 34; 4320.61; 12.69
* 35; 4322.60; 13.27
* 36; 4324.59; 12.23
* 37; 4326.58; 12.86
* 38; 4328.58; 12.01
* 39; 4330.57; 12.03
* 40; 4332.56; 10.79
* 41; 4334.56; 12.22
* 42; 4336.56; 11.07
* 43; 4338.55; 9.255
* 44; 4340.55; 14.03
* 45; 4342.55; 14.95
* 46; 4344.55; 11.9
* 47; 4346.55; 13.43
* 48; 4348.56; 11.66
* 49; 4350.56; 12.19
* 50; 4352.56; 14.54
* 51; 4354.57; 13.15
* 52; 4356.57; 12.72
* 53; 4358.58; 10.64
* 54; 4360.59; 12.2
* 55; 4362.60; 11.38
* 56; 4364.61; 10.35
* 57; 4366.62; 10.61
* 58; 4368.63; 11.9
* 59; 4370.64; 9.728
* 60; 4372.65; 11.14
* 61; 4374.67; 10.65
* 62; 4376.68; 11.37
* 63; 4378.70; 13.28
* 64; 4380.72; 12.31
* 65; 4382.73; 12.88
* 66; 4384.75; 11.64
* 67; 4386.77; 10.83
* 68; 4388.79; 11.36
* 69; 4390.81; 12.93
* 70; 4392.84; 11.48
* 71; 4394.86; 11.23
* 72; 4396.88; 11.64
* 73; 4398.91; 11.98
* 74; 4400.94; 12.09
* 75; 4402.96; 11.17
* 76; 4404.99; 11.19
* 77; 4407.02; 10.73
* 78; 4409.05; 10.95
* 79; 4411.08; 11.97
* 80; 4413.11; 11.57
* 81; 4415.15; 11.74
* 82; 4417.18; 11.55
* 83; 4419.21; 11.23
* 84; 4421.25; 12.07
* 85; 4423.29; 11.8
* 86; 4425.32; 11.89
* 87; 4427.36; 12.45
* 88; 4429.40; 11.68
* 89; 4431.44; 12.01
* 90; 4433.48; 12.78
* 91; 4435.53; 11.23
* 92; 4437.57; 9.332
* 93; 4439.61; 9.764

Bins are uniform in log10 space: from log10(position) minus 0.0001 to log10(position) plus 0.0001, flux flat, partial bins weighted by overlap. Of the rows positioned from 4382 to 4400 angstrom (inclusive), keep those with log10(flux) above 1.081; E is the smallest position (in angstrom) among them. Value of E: 4382.73 angstrom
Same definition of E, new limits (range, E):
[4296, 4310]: 4296.80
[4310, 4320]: 4310.67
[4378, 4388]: 4378.70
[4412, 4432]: 4421.25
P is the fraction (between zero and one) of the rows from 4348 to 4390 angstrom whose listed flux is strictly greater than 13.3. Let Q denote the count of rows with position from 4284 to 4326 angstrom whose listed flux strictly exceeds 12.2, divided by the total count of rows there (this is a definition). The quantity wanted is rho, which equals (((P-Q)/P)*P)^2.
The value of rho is 0.8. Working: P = 0.05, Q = 1.0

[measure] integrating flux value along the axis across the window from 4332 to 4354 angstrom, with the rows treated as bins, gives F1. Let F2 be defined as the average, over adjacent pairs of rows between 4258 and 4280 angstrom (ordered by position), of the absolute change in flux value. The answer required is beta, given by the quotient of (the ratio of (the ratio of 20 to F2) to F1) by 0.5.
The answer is 0.178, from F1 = 273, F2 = 0.82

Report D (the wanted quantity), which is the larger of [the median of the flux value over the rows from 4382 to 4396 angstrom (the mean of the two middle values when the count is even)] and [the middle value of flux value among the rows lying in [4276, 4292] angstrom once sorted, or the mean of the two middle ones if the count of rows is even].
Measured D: 13.4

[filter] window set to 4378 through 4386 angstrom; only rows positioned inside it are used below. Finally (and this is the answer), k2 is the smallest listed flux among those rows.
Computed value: 11.64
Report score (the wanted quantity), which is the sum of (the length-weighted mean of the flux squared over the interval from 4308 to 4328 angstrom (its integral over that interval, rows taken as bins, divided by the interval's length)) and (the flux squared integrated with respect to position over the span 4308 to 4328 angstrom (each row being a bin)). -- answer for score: 3522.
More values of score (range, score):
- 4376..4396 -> 3007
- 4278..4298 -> 3702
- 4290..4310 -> 3751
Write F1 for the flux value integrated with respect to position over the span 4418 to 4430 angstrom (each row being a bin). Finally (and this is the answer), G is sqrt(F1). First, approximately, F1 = 142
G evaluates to 11.9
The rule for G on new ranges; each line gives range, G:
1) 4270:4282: 12.5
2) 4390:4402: 11.9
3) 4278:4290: 12.6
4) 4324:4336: 12.0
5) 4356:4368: 11.6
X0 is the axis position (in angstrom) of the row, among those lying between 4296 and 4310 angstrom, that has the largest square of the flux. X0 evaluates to 4298.78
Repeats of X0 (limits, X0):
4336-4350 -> 4342.55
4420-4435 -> 4433.48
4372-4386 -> 4378.70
